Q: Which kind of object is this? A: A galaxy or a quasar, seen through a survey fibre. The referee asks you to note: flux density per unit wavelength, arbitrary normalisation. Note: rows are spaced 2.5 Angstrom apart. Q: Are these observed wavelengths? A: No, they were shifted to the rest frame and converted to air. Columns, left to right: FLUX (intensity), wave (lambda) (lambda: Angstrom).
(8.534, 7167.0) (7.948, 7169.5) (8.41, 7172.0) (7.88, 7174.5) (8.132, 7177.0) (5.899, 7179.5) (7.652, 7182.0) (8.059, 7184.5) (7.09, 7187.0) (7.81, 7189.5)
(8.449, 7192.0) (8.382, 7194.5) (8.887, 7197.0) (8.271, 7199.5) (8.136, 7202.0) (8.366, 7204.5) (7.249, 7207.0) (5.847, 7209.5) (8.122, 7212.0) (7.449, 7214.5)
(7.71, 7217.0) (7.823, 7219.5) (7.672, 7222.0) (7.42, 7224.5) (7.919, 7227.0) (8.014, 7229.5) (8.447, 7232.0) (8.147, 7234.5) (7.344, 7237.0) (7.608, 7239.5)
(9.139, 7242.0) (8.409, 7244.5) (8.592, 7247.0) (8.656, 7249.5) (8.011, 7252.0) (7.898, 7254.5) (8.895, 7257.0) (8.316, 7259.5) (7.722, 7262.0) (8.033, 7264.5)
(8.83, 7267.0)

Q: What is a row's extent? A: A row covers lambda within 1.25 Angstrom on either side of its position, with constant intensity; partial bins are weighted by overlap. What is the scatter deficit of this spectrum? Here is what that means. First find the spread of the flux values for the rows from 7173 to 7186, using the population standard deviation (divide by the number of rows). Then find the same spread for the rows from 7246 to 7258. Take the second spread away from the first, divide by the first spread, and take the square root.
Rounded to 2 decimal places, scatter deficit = 0.73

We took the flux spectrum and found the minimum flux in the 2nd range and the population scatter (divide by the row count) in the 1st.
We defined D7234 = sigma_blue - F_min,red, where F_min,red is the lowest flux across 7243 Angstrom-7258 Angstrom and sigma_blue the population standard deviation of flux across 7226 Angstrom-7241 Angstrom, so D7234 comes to -7.5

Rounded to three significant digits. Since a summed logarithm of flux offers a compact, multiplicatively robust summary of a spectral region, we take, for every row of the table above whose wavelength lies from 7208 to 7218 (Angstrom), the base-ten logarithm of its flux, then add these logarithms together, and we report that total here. 3.44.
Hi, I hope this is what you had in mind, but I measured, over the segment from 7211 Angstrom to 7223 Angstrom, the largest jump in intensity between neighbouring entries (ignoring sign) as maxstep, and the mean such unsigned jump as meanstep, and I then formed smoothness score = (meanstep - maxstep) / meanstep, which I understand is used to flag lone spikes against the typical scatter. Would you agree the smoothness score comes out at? -1.2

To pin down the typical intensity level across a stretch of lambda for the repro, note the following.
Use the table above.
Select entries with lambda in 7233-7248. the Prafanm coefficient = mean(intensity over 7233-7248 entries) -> 8.2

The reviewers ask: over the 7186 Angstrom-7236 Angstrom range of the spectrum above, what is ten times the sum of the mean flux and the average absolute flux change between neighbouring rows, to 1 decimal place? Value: 84.1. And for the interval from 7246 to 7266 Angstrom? 87.4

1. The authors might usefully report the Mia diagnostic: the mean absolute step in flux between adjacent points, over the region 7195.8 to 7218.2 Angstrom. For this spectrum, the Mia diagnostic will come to 0.84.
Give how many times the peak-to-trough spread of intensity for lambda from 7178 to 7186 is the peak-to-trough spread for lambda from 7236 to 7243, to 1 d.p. 1.2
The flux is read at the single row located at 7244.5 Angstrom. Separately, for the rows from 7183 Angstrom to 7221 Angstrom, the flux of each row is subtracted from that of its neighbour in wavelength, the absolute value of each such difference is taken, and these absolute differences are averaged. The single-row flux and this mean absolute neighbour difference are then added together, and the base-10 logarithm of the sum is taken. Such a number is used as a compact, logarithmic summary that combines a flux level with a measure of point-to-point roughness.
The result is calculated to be 0.959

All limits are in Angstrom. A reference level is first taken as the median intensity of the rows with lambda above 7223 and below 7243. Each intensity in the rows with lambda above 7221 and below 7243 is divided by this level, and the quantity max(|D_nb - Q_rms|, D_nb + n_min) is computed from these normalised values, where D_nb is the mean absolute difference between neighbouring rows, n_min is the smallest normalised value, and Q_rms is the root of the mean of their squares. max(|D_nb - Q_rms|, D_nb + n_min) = 0.99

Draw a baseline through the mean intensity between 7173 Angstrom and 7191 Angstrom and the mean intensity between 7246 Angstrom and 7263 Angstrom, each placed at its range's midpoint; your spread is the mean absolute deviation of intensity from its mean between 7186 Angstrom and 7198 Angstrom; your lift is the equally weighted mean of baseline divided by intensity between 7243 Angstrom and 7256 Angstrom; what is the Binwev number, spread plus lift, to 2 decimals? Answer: 1.53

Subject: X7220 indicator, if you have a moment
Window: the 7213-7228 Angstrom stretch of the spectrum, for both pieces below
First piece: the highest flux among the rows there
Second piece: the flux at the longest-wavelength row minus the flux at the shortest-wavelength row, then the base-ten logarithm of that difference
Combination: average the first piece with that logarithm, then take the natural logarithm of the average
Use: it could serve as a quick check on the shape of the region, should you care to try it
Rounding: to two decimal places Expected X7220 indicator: 1.33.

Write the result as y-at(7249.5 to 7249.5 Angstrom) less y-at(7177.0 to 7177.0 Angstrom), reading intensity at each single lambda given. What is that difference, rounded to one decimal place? 0.5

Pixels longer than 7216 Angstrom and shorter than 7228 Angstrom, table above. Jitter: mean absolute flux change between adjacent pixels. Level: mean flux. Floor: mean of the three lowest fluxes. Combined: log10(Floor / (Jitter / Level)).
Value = 2.36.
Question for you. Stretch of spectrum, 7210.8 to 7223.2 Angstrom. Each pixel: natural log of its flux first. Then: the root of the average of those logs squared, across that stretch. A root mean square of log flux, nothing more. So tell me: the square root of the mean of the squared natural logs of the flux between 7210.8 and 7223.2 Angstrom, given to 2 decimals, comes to 2.05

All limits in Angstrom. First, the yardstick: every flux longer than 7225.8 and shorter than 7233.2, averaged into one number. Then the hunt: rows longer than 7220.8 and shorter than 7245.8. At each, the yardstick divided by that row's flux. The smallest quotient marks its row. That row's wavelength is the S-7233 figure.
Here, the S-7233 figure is 7242.0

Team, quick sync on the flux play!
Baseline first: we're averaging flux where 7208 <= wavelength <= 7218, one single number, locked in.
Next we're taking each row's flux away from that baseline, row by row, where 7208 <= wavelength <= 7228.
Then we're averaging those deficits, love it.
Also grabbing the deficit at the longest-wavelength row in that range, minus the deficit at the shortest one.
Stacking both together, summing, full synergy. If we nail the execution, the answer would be -2.29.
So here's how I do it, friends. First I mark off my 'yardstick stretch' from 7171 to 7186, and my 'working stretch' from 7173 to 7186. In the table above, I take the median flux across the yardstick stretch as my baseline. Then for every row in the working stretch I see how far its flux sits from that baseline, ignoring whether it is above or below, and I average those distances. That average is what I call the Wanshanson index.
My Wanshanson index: 0.55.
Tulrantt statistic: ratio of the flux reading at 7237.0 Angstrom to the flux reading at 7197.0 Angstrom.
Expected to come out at 0.83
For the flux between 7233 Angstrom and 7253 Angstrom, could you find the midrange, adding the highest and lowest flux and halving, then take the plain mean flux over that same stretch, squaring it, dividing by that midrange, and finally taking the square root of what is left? 2.87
